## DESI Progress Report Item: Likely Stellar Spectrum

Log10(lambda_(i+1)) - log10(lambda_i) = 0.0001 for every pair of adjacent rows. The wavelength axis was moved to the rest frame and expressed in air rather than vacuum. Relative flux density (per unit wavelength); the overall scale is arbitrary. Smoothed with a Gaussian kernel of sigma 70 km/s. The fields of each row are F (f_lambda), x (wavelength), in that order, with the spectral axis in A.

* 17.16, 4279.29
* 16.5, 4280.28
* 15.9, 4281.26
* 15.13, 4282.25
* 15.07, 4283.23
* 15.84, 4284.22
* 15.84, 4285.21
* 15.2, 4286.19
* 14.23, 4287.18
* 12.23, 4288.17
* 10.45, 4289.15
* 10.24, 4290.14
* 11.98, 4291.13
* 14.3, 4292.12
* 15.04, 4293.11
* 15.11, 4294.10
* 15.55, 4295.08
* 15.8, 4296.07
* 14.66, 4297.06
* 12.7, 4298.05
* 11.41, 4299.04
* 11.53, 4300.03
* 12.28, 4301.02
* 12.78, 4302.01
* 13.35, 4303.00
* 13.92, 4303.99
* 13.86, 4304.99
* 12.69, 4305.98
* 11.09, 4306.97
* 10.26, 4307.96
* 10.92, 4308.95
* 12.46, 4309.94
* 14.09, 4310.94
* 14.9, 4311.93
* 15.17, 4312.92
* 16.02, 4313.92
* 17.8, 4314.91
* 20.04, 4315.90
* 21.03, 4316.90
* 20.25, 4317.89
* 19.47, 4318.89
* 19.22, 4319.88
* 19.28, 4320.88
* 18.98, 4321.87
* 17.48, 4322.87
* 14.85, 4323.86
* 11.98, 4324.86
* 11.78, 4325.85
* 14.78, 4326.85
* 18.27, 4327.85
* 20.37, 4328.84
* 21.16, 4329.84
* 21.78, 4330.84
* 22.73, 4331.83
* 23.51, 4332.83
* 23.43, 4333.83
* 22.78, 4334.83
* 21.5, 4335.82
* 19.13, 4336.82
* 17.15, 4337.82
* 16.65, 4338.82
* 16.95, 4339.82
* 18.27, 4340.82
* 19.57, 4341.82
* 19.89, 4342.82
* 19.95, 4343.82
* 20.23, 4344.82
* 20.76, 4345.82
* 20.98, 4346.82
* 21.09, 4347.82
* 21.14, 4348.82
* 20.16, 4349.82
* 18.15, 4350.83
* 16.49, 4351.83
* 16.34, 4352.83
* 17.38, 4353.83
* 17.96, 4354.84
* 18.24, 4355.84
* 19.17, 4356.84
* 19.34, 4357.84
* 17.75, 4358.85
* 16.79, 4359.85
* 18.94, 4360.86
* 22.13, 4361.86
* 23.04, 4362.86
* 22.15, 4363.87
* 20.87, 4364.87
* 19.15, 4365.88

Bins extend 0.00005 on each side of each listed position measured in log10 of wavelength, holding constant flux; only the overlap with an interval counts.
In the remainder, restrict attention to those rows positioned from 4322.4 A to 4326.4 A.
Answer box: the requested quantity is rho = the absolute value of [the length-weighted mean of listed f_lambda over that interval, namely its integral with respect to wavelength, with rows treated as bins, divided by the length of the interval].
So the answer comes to 14.0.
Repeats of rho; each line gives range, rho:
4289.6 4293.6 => 12.8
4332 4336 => 22.9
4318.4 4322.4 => 19.2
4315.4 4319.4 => 20.2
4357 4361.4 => 18.3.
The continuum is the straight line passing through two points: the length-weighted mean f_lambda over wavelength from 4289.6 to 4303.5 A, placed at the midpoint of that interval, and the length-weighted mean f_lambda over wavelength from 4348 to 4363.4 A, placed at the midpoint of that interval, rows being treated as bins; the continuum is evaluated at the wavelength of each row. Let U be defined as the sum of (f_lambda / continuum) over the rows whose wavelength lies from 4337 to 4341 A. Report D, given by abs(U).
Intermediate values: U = 3.97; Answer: 3.97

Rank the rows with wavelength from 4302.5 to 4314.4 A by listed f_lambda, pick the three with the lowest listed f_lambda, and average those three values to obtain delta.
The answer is 11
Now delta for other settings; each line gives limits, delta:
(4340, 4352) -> 18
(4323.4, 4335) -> 13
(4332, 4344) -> 17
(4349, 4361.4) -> 17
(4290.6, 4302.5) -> 12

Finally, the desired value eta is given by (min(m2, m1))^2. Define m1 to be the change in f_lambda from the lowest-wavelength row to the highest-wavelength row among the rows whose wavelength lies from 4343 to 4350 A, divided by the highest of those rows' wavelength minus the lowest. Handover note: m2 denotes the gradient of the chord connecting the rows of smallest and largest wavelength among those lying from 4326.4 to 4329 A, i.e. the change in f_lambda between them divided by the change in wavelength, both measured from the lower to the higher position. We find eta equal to 0.00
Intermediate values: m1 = 0.0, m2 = 2.8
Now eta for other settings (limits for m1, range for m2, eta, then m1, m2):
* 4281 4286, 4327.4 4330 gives 0.00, 0.0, 1.5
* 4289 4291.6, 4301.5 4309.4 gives 0.07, 0.8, -0.3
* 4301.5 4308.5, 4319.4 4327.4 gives 0.41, -0.4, -0.6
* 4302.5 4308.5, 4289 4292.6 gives 0.39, -0.6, 1.3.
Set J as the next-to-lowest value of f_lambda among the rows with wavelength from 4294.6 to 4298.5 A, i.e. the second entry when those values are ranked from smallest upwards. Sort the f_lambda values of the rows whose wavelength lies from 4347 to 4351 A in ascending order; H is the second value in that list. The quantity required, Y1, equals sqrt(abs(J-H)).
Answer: 2.3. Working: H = 20.16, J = 14.66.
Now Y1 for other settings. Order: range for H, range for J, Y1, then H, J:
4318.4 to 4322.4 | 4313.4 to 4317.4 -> 1.2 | 19.22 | 17.8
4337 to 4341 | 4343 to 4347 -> 1.8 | 16.95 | 20.23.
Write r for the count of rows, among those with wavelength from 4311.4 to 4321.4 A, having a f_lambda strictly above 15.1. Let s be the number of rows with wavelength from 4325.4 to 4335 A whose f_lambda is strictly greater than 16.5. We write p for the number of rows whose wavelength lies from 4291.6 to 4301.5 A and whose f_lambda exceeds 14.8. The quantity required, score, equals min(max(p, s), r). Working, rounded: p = 4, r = 9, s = 8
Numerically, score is 8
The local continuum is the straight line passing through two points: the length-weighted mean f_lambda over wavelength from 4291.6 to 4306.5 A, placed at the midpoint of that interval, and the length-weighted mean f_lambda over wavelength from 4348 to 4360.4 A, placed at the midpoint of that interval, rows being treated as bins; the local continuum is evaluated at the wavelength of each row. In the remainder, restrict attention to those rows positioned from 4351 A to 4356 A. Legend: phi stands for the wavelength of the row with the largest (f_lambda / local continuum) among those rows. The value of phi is 4355.84 A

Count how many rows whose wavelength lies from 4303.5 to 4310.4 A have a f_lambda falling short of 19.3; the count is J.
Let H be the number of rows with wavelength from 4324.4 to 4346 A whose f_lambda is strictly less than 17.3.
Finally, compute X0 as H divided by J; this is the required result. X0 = 0.9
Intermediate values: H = 6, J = 7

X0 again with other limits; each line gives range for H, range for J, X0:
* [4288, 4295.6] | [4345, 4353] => 2.7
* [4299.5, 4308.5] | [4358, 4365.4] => 3.0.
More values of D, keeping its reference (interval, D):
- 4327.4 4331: 4.96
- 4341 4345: 4.49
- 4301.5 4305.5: 3.85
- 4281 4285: 5.15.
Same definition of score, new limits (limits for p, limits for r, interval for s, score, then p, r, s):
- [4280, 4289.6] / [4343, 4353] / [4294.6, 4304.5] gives 7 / 7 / 10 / 0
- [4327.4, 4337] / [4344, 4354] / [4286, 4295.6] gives 10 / 10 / 10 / 0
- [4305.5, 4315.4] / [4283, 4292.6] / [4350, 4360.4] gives 3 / 4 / 3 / 8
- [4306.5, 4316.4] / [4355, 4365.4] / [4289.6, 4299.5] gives 5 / 5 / 10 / 0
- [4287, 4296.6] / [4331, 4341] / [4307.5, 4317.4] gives 4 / 4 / 10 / 3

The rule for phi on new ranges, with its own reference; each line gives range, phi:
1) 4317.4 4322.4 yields 4317.89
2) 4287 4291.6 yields 4287.18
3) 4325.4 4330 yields 4329.84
